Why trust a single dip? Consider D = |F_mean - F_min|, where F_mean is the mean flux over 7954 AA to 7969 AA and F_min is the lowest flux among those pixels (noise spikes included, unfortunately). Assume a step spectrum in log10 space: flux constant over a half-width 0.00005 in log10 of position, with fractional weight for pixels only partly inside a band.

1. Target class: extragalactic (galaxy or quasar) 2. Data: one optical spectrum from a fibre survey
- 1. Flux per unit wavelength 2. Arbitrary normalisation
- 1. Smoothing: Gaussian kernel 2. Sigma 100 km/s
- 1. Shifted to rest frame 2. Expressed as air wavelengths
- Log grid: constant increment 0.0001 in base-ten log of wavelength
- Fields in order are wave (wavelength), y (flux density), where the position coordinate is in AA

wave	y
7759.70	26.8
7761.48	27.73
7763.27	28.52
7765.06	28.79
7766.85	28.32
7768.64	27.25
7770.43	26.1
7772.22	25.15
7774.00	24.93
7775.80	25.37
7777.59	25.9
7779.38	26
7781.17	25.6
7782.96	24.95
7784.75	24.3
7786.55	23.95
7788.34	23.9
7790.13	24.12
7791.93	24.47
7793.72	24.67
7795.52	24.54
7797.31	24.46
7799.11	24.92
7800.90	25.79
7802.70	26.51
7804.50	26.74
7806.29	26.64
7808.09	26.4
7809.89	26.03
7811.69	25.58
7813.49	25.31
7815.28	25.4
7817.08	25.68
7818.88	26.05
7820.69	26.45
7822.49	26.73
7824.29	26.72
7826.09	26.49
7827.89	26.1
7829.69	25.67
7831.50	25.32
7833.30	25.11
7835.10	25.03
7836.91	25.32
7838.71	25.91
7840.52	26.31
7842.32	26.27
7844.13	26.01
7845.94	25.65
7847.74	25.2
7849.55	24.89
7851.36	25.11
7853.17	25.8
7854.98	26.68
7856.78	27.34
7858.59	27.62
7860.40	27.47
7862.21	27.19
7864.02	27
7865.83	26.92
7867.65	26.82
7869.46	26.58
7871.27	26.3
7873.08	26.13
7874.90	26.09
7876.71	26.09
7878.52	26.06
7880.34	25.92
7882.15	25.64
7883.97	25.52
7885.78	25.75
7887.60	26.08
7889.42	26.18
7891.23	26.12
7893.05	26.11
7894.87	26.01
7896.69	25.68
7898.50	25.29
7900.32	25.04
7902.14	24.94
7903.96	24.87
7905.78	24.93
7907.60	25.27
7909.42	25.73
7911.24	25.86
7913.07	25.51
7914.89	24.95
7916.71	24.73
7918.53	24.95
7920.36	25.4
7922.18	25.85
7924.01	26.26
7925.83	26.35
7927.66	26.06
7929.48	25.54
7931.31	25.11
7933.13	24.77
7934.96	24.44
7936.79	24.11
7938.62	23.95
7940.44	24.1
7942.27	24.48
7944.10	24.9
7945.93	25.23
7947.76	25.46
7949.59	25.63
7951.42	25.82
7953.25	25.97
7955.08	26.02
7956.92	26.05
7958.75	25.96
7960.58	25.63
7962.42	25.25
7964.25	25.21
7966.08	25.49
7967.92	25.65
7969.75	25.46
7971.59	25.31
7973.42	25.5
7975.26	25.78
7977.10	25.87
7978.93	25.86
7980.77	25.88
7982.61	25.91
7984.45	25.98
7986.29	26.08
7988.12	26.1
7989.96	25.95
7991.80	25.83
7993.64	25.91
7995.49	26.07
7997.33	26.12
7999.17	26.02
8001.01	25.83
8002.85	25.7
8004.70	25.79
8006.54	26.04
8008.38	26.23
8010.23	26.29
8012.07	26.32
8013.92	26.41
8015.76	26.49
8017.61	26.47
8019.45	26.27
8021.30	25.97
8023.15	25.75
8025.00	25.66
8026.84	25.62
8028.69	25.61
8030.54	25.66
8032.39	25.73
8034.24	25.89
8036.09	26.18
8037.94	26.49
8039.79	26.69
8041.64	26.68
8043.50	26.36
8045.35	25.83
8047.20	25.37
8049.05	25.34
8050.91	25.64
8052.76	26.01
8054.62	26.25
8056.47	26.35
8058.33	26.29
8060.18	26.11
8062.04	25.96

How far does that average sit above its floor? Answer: 0.45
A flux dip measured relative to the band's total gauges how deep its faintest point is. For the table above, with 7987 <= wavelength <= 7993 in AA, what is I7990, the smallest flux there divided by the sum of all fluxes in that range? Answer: 0.332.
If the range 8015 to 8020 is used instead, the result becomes 0.332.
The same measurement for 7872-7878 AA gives 0.333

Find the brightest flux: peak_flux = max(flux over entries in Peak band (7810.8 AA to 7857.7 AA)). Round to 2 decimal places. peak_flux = 27.34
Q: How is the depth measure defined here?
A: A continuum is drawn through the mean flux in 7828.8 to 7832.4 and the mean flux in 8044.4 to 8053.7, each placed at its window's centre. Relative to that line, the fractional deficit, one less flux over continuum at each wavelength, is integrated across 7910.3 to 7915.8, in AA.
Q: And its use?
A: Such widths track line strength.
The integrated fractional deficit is 0.02 AA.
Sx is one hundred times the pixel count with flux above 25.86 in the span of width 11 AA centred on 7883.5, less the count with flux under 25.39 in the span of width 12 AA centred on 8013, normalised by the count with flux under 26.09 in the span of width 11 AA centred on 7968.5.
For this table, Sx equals 50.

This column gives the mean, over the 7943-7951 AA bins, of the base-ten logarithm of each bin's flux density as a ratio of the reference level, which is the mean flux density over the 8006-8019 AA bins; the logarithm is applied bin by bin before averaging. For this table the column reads -0.017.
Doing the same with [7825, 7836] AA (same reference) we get -0.012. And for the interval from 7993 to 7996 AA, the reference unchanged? -0.006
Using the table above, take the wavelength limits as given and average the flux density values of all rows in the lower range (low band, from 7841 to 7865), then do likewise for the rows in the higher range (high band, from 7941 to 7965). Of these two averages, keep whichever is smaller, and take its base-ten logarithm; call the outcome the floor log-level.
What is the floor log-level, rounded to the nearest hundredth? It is 1.41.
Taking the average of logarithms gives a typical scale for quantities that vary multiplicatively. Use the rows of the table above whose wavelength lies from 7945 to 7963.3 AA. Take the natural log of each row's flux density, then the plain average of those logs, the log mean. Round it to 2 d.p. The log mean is 3.25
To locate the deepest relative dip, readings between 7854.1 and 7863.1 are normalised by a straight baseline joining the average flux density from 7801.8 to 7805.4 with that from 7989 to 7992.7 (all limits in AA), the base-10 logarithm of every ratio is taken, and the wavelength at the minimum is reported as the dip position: 7854.98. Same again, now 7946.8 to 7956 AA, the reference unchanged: 7947.76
